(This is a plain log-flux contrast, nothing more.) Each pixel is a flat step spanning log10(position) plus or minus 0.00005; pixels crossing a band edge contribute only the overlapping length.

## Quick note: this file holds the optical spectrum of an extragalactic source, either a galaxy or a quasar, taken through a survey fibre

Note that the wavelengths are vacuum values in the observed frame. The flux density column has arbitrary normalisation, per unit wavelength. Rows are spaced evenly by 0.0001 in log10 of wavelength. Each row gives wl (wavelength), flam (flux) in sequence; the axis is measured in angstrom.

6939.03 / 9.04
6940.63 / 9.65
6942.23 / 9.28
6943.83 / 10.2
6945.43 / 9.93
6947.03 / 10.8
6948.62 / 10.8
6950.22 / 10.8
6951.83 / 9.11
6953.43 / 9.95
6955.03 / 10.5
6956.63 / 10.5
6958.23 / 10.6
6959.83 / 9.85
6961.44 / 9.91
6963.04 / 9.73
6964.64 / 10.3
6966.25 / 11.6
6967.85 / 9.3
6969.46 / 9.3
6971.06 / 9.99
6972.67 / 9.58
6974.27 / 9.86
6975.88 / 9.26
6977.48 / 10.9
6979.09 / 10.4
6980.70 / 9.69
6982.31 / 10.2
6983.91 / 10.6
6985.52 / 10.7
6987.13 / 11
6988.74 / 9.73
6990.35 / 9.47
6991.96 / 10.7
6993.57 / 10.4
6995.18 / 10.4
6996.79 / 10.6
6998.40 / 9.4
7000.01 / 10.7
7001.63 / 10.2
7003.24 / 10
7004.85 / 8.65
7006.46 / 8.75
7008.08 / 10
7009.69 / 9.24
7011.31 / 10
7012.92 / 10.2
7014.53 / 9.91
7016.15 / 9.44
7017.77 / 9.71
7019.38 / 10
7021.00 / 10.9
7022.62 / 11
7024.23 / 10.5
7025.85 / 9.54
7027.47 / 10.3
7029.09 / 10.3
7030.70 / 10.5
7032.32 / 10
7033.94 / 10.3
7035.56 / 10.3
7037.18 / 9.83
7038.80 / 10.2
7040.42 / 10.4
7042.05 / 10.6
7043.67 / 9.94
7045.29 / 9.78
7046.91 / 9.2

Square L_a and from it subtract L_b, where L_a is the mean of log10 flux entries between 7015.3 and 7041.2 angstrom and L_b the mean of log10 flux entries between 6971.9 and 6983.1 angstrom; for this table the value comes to 0.018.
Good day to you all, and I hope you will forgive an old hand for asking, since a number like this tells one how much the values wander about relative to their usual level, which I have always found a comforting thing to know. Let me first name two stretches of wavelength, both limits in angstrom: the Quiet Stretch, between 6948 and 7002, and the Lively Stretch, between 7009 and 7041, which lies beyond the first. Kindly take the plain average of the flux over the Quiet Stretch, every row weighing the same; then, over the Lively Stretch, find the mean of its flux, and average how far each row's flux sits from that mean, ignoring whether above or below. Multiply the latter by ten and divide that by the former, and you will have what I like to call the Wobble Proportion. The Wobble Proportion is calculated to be 0.34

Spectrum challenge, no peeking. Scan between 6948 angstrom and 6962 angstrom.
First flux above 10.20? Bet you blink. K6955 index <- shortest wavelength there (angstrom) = 6948.62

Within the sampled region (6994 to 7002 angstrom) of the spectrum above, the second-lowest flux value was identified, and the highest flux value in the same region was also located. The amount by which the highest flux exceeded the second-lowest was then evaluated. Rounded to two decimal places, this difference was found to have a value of 0.50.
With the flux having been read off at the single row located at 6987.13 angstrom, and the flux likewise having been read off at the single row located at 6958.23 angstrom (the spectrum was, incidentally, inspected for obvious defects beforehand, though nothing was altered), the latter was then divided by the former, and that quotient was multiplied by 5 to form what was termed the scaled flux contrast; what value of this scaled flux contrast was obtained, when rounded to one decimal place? 4.8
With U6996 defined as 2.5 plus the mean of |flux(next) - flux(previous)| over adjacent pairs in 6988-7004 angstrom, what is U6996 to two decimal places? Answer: 3.08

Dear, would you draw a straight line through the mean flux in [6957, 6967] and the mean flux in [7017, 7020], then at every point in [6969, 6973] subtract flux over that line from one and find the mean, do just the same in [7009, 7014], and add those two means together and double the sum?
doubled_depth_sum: 0.14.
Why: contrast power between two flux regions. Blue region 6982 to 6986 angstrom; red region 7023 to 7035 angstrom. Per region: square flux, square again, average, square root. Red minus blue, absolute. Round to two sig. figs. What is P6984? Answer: 5.9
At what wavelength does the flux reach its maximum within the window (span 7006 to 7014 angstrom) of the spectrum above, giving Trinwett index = 7012.92 angstrom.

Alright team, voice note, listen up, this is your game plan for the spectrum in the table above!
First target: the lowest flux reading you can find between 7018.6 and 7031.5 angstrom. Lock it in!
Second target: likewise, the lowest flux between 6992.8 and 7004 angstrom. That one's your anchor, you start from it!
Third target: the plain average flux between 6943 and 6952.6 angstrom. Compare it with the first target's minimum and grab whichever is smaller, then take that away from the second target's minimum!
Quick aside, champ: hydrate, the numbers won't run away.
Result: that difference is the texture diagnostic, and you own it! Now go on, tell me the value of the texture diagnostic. -0.14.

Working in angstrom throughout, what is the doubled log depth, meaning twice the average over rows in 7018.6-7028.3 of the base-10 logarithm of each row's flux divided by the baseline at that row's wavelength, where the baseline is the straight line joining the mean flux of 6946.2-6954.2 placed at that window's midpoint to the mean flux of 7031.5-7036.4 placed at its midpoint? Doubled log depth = 0.013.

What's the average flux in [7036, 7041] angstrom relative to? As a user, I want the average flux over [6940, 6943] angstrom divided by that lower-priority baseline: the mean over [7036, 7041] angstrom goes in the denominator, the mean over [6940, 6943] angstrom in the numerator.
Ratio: 0.93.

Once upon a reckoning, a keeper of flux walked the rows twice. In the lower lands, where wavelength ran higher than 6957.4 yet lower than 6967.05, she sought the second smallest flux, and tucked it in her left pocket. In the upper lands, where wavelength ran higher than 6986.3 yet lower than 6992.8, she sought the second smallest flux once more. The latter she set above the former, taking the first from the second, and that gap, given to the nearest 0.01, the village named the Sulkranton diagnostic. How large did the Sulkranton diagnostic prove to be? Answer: -0.12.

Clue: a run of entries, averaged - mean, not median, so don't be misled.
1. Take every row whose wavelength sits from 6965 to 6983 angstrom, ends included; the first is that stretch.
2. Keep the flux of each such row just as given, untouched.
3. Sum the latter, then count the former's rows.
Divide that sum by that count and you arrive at 10.0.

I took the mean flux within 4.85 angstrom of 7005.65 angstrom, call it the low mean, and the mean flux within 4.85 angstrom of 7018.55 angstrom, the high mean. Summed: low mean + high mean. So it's 19.6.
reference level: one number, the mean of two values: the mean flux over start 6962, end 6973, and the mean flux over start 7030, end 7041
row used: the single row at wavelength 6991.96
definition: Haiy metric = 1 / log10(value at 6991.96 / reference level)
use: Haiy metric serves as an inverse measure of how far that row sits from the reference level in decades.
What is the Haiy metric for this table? 40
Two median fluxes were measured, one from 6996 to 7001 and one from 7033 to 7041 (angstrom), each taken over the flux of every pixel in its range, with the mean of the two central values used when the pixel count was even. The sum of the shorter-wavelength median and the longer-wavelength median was 20.9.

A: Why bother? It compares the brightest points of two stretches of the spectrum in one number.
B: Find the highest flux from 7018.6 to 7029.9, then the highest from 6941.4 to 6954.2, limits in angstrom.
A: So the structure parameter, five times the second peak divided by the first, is 4.91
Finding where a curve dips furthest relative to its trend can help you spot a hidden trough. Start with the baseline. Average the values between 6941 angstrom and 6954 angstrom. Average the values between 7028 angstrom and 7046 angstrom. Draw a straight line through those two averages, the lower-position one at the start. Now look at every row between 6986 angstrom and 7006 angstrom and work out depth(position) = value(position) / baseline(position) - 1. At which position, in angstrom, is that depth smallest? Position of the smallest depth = 7004.85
